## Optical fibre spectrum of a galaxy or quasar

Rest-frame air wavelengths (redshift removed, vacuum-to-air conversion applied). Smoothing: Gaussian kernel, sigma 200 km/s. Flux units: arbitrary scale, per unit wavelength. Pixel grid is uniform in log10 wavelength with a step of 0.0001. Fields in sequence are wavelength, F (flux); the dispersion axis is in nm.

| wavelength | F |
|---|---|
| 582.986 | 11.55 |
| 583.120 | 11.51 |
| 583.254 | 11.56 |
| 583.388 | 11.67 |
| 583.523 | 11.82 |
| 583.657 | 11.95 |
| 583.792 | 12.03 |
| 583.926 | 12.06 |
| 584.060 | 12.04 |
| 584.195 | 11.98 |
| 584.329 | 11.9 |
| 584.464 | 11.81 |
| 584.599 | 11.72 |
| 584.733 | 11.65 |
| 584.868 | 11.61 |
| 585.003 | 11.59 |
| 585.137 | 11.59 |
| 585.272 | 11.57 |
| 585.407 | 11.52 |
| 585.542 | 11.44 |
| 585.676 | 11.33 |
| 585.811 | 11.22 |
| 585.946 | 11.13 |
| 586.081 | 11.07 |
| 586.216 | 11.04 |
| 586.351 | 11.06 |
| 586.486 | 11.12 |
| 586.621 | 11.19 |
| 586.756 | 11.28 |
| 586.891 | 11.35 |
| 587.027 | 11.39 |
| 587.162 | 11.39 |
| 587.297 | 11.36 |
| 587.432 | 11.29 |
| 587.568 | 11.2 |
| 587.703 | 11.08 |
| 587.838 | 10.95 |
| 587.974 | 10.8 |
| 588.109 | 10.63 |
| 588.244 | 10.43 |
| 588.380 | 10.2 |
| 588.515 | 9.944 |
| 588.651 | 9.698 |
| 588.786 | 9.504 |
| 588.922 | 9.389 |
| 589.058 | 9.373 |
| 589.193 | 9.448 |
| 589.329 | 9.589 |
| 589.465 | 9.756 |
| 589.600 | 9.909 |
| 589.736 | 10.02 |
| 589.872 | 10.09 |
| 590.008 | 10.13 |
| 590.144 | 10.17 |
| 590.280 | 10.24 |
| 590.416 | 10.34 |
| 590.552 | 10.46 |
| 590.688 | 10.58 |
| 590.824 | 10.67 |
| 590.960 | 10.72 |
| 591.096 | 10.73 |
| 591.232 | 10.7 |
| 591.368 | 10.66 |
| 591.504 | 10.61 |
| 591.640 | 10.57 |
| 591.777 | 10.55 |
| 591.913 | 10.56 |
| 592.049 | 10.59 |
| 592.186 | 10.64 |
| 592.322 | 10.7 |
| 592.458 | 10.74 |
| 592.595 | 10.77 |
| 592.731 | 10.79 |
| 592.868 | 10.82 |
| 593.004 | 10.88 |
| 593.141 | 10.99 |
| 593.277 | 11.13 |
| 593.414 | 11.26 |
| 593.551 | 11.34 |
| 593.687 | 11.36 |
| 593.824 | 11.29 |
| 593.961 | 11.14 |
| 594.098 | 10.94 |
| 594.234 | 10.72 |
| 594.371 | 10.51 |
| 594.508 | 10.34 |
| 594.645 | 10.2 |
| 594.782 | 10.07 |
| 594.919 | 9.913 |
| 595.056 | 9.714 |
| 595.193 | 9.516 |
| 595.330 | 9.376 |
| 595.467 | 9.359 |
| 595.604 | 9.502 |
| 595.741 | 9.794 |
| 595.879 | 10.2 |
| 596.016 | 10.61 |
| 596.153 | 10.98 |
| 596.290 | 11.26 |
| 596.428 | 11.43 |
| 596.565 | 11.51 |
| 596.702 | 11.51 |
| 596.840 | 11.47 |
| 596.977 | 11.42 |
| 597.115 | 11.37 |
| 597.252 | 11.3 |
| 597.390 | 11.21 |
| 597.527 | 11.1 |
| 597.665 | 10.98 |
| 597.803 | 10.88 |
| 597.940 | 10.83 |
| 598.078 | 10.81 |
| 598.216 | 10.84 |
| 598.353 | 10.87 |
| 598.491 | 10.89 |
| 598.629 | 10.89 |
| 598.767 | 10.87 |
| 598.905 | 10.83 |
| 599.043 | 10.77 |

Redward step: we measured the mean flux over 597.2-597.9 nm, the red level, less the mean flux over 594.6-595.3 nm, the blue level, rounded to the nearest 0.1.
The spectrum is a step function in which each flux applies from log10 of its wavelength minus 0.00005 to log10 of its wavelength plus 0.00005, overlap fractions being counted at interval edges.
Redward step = 1.2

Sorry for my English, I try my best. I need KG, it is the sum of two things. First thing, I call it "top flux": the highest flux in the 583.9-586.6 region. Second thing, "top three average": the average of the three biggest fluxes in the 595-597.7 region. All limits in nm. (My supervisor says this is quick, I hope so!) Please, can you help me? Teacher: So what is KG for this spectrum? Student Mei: 23.6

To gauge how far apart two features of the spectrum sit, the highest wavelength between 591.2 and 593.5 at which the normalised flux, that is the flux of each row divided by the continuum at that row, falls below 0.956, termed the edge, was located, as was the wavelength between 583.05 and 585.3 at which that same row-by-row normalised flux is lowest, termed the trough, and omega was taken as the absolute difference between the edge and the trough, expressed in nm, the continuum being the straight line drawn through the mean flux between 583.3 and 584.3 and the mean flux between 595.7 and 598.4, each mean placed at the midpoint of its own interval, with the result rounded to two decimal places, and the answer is 9.61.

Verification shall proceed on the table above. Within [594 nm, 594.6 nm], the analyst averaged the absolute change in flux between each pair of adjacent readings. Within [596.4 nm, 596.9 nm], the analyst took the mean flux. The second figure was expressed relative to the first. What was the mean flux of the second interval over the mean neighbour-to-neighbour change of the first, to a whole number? 57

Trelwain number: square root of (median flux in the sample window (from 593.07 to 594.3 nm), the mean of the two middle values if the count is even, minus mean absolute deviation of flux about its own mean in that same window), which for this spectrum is 3.31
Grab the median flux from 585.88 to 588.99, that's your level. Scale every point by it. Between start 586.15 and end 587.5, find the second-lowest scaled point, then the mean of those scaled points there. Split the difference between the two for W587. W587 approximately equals 1.01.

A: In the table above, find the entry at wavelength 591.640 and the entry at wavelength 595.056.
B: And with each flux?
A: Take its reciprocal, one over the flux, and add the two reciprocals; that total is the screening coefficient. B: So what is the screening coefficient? 0.198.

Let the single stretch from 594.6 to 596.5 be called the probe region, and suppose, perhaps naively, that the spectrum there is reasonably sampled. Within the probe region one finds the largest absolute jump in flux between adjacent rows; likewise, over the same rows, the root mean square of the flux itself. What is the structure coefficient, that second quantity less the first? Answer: 9.7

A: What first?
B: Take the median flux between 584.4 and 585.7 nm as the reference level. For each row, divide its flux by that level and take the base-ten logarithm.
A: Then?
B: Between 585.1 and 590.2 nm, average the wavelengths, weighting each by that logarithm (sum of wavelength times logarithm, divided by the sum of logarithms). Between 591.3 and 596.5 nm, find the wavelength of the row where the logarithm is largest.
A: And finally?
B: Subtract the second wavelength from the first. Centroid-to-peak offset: -7.76 nm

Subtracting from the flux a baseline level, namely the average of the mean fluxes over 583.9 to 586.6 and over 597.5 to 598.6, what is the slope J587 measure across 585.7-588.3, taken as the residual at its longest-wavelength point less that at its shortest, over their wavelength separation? -0.3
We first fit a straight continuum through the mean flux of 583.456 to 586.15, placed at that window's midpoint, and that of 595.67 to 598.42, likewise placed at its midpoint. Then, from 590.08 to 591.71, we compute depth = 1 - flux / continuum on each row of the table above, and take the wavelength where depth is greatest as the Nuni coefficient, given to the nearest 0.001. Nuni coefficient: 590.144 nm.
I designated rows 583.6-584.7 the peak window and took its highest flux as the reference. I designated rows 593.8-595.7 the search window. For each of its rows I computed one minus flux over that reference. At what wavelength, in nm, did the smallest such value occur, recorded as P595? 593.824 nm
